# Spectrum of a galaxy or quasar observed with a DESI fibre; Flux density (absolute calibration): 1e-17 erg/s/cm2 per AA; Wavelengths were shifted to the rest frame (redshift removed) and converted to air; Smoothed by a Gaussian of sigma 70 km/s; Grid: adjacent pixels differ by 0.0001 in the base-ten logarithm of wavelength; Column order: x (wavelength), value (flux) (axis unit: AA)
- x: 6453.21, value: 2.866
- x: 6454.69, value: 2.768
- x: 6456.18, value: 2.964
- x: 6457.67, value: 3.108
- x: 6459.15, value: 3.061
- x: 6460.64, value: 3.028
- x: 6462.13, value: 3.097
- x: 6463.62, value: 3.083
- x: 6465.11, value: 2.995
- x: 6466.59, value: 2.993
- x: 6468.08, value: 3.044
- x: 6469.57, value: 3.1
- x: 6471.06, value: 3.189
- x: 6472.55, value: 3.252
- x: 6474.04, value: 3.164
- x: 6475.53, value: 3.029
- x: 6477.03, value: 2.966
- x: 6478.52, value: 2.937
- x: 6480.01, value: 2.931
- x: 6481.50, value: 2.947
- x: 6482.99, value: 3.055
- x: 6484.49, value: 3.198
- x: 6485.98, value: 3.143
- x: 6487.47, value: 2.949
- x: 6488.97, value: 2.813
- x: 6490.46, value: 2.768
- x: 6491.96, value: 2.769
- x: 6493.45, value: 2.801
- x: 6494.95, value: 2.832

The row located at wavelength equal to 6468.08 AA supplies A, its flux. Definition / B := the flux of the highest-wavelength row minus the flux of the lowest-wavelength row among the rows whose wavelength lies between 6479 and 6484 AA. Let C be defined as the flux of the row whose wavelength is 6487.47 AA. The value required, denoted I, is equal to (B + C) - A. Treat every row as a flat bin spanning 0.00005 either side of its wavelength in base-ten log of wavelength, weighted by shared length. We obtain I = 0.03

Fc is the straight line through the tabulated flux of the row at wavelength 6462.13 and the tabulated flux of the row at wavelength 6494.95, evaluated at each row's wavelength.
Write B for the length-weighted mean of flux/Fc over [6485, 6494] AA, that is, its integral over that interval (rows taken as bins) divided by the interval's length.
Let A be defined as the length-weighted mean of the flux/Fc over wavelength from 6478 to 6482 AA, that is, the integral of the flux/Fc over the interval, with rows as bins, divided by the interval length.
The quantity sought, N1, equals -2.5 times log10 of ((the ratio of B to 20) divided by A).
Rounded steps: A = 1.00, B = 1.00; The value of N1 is 3.24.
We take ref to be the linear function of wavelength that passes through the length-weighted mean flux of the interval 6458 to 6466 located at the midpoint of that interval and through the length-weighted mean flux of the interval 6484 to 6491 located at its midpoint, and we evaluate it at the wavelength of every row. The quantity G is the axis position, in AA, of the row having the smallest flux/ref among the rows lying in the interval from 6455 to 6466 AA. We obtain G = 6456.18 AA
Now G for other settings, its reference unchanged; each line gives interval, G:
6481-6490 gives 6488.97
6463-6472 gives 6465.11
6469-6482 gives 6480.01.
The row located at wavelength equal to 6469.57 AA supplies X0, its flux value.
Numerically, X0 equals 3.1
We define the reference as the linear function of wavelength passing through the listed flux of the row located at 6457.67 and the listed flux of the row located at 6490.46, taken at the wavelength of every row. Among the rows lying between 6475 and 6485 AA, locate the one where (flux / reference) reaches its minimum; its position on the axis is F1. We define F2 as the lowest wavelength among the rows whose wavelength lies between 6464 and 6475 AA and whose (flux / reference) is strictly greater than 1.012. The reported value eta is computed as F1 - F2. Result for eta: 10.4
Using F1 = 6478.52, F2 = 6468.08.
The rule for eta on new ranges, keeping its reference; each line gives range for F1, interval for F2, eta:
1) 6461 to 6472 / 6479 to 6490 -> -14.9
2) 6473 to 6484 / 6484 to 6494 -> -6.0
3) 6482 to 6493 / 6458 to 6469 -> 26.8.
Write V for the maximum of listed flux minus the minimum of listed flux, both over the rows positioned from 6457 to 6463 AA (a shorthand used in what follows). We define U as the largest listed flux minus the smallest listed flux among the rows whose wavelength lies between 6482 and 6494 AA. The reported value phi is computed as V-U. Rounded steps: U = 0.43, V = 0.08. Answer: -0.35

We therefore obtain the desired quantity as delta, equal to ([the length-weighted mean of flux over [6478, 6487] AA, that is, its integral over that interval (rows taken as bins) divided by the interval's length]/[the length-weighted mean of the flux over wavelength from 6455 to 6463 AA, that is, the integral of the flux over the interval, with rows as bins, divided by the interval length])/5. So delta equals 0.200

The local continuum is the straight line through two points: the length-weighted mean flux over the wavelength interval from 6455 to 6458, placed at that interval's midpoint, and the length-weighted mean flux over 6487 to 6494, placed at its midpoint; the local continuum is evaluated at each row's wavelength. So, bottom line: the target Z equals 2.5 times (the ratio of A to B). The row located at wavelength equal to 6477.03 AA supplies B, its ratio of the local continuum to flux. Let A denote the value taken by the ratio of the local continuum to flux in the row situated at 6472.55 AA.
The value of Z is 2.30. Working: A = 0.89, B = 0.97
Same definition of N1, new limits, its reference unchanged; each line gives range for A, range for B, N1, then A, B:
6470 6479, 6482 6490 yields 3.24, 1.03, 1.04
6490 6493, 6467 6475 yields 3.18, 0.97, 1.04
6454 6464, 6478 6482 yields 3.22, 0.97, 1.00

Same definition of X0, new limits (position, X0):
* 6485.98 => 3.143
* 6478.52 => 2.937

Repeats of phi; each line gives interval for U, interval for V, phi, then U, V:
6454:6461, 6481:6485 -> -0.09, 0.34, 0.25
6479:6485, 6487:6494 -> -0.09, 0.27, 0.18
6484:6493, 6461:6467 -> -0.33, 0.43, 0.10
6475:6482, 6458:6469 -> 0.01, 0.10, 0.10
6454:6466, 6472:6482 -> -0.02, 0.34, 0.32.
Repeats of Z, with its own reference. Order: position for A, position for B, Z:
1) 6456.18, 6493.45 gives 2.52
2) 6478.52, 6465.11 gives 2.49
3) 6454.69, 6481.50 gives 2.78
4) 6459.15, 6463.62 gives 2.54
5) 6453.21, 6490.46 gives 2.57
